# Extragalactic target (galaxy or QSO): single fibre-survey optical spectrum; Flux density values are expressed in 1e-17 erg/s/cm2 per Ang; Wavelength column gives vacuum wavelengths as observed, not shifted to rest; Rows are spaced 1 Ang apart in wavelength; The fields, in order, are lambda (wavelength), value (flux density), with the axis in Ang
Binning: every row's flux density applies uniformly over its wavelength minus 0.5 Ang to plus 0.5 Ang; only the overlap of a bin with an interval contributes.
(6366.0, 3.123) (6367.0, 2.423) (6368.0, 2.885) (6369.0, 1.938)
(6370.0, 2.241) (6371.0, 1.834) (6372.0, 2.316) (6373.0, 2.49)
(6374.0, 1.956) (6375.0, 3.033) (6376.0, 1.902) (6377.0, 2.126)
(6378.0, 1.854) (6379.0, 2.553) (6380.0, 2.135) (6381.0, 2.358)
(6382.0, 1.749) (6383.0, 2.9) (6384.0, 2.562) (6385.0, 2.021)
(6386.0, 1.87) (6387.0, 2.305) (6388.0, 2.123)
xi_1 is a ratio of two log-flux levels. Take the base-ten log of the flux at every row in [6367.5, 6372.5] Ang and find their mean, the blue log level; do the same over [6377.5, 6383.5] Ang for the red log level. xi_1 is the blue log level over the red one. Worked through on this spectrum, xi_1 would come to 0.99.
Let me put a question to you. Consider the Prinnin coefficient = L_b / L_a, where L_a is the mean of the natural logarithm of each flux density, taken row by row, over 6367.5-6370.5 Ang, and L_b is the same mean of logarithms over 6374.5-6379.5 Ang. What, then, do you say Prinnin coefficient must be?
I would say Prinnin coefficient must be 0.96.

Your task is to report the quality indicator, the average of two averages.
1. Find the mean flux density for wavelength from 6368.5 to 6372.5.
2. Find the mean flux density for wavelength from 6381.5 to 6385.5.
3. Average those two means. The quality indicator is 2.20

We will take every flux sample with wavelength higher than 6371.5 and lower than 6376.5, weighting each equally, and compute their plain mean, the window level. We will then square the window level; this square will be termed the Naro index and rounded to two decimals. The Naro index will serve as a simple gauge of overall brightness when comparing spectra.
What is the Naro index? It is 5.47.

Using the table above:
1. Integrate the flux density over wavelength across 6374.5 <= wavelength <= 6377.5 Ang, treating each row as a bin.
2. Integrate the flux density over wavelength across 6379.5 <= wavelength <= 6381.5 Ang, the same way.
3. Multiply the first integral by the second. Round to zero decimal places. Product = 32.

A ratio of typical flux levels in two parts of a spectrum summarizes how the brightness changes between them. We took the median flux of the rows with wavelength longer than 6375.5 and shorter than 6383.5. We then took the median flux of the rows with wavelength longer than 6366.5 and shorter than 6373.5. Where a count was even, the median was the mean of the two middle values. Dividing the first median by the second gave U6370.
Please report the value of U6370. 0.92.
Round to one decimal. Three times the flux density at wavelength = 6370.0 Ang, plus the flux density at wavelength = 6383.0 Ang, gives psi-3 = 9.6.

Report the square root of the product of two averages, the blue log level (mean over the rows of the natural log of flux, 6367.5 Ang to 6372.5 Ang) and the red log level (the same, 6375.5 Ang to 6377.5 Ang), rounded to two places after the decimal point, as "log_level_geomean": 0.75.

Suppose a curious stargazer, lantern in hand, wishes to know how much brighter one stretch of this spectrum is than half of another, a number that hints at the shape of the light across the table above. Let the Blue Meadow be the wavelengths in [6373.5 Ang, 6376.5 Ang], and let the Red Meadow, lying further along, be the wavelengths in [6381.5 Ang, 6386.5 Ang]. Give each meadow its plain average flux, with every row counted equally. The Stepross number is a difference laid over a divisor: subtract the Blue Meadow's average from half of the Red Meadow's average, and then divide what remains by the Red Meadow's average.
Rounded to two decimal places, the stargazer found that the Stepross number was -0.53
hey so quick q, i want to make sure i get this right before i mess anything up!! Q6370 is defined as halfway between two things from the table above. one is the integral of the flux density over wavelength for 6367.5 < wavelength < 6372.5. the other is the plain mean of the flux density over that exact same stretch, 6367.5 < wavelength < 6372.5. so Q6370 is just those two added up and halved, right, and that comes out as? 6.73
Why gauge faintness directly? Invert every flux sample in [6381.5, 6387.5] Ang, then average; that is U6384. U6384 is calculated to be 0.462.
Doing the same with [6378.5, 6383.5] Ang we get 0.440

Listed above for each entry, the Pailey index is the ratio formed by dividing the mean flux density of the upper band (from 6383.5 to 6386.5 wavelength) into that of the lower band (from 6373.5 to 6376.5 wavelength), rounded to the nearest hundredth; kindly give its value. 1.07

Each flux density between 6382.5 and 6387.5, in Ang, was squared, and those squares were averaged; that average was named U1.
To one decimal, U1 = 5.6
